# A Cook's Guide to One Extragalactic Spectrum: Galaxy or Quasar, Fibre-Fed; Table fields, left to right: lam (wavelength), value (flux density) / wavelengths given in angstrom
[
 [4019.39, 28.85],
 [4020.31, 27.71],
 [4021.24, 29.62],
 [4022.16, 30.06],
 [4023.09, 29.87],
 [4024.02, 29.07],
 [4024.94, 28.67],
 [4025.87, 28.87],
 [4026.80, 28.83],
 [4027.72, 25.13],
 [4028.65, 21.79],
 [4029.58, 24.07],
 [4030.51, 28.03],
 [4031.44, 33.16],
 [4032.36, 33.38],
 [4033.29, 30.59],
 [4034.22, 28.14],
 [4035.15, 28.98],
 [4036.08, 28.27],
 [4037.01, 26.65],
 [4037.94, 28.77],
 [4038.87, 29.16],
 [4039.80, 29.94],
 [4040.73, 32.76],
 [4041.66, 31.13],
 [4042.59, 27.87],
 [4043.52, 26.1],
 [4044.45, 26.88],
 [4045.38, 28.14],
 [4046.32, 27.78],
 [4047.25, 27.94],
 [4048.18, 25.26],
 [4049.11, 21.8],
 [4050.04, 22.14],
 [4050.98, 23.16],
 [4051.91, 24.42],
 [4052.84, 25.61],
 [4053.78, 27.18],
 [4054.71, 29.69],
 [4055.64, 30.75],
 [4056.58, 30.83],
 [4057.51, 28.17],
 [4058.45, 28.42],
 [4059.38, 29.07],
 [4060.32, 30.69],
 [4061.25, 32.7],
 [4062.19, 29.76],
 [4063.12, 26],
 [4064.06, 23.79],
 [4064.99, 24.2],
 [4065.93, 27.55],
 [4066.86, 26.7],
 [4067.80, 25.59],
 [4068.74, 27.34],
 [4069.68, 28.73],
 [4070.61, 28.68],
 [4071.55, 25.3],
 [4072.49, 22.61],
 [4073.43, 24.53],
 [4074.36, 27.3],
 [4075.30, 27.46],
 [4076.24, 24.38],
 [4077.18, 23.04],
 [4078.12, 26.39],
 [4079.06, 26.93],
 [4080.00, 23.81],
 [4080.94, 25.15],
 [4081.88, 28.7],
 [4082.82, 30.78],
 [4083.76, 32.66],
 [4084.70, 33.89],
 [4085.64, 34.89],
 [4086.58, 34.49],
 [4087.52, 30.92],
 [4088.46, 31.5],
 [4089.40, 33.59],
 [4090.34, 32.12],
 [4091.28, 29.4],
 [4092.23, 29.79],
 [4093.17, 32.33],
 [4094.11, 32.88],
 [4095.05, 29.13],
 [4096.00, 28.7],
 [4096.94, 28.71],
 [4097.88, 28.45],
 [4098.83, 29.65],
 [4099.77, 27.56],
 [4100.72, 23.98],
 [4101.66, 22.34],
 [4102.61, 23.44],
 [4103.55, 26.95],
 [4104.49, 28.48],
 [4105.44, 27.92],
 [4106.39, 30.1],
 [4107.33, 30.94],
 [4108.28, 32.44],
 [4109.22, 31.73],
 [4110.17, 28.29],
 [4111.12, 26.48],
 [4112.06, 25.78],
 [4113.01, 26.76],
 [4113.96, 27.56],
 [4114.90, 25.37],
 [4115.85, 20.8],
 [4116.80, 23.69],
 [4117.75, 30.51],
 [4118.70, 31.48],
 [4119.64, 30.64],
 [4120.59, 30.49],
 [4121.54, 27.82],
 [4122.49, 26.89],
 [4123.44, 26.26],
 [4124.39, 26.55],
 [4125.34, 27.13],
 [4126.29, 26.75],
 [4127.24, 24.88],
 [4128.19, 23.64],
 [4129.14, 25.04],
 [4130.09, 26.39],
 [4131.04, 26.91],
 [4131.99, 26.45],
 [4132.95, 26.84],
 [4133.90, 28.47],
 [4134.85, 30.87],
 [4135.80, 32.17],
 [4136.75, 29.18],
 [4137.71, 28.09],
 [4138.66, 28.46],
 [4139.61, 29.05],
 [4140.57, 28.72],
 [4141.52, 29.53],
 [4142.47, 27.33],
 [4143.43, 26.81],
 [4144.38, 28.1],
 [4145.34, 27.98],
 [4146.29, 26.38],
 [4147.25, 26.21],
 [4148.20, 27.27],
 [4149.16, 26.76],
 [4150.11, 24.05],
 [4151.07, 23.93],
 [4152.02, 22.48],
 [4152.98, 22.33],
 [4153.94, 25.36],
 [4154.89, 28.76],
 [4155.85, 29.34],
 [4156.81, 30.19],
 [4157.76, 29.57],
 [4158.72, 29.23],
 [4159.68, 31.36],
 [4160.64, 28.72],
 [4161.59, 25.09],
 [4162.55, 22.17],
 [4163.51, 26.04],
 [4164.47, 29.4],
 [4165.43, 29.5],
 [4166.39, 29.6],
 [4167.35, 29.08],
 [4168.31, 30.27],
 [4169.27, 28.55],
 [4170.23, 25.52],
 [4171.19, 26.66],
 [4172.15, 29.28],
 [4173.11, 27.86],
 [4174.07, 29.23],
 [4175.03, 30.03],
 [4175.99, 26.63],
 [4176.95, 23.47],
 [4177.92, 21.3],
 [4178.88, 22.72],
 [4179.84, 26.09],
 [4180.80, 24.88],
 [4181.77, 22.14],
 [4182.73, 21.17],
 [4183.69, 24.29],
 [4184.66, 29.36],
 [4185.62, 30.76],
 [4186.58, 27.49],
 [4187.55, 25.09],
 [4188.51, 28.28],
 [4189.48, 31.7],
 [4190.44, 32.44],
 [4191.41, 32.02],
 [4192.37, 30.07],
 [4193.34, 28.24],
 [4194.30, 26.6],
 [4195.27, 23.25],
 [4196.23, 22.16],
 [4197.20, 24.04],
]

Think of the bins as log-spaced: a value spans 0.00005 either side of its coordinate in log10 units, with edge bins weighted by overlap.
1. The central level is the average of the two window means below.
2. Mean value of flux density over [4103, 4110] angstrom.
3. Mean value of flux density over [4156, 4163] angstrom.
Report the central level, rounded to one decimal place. 28.9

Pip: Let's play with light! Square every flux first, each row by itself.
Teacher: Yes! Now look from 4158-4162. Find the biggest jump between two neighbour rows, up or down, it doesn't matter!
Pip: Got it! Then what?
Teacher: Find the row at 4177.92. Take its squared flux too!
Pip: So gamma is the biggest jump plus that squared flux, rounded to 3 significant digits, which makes 649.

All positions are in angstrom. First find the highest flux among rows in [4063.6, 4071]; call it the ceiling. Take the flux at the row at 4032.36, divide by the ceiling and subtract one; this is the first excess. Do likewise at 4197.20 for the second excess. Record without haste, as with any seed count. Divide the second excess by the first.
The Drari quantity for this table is -1.0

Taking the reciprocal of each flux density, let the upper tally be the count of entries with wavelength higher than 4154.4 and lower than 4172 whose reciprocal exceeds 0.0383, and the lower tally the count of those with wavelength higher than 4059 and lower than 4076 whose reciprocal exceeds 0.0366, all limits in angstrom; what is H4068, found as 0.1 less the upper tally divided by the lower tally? -0.3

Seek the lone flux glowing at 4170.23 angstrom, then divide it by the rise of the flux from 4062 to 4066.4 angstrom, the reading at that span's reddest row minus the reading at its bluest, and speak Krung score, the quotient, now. -12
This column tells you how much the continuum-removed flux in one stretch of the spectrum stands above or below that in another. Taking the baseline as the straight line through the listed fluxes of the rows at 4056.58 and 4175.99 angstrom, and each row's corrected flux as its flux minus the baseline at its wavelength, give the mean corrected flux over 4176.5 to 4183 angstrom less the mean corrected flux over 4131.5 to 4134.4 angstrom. -2.5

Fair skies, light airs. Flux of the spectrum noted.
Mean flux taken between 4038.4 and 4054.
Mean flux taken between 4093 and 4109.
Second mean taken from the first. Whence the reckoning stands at -1.6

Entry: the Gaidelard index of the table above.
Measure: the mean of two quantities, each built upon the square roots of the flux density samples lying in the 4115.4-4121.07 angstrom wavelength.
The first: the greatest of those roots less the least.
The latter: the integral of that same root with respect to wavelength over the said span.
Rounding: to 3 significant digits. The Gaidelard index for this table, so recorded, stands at 15.5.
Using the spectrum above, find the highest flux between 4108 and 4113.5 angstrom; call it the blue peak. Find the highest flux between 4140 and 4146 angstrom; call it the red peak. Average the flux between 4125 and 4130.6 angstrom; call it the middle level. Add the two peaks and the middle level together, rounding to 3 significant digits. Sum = 87.6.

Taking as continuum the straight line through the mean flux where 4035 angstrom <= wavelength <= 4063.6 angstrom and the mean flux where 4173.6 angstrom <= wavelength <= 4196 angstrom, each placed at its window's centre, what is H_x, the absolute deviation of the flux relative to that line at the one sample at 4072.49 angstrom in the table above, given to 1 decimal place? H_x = 5.1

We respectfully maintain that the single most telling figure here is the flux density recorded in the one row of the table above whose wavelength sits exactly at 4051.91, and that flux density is 24.42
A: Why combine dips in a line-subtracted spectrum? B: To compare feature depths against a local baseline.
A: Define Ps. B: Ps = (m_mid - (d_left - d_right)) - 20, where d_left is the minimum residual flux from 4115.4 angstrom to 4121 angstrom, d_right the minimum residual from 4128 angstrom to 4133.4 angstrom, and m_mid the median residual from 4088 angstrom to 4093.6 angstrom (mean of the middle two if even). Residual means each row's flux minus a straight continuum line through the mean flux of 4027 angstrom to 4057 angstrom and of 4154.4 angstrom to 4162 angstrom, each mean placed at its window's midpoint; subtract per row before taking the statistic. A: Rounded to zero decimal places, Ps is -14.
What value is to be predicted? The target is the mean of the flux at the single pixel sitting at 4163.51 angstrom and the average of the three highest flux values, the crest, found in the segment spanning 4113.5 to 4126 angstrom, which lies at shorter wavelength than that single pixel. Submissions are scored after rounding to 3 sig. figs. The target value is 28.5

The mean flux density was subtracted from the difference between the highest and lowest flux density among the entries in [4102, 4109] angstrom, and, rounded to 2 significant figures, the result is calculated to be -20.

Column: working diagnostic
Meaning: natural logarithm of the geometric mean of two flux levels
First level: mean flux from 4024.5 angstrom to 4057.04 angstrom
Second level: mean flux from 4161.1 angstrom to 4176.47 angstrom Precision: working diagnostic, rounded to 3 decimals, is 3.325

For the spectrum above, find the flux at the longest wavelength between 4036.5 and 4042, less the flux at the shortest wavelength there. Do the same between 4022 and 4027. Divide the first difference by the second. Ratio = -3.6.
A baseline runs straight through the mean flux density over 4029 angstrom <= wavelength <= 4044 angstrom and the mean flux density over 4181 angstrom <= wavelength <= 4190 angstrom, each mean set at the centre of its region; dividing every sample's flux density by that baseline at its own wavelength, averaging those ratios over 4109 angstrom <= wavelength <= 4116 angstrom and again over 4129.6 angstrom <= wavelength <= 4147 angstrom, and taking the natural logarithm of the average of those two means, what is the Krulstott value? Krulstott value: -0.01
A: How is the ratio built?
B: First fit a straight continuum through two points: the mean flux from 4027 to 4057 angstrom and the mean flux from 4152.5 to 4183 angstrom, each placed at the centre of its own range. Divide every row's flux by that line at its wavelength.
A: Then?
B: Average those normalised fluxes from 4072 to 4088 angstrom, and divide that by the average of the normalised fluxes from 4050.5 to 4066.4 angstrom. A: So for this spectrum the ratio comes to 1.02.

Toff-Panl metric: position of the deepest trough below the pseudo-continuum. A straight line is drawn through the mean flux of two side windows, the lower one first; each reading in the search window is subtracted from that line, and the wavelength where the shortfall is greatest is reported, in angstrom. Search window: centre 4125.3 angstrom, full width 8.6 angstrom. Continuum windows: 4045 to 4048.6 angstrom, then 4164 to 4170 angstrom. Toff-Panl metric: 4128.19 angstrom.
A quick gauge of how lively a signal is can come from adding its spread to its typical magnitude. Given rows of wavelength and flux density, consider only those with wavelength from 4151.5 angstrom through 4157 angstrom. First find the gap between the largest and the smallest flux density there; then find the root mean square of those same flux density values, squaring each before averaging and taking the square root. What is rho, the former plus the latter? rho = 34.5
